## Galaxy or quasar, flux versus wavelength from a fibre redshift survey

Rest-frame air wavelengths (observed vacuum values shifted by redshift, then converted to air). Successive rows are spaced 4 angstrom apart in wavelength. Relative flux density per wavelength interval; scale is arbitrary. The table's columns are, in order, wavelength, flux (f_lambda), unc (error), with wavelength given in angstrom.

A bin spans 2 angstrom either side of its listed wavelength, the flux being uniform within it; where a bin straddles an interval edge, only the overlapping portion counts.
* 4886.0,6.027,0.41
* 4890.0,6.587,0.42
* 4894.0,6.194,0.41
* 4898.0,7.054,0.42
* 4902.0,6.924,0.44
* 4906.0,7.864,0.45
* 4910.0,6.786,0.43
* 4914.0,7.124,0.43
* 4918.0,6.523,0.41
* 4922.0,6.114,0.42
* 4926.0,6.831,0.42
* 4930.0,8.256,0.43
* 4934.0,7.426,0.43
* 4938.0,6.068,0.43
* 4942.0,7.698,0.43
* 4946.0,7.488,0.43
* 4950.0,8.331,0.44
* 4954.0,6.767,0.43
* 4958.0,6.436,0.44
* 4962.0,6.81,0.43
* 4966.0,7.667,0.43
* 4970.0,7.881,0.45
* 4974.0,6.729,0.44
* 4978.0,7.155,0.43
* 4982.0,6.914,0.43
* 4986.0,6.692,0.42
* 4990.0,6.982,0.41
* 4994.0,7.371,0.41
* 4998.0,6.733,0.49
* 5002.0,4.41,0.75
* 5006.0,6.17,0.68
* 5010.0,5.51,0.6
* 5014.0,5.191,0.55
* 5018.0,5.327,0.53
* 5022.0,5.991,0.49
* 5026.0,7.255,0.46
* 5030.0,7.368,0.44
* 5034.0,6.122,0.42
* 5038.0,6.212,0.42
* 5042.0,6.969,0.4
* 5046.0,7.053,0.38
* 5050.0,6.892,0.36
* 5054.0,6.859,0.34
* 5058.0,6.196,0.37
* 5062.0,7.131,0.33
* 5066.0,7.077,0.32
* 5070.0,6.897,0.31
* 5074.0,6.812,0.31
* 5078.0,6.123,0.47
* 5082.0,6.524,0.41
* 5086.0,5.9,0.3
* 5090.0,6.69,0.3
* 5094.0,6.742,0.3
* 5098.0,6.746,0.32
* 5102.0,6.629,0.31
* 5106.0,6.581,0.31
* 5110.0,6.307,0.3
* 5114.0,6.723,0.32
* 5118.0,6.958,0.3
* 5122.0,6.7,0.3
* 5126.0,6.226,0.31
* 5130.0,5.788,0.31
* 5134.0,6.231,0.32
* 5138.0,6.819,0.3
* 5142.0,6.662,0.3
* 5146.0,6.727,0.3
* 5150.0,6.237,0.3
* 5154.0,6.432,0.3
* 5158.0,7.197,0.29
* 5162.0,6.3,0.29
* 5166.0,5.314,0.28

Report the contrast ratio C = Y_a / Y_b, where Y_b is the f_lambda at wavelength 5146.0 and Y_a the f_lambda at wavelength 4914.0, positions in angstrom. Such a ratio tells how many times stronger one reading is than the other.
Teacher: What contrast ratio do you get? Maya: 1.06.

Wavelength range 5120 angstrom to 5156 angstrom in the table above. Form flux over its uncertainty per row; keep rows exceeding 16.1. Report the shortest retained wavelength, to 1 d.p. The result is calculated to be 5122.0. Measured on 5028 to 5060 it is 5030.0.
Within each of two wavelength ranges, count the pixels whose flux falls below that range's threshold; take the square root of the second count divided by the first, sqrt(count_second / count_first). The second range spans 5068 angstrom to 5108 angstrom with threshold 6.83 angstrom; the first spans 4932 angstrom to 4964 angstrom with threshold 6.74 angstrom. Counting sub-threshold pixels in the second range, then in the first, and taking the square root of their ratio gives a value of 2.1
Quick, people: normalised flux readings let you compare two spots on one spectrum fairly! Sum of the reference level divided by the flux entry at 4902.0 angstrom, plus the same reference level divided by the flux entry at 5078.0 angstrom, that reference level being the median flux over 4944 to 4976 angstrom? 2.20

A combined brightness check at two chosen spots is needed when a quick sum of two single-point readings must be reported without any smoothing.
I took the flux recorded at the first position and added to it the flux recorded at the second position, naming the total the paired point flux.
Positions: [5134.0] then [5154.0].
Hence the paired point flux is 12.7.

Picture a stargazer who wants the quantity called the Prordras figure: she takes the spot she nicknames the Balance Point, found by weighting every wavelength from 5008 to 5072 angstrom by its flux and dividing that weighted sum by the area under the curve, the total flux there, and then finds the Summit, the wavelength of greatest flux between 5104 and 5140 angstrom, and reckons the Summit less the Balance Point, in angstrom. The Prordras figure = 76.7 angstrom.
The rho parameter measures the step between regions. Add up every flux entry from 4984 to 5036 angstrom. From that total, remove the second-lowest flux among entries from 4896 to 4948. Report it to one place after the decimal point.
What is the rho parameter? 75.0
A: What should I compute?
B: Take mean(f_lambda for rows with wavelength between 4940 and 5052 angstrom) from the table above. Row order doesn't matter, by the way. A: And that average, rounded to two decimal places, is 6.72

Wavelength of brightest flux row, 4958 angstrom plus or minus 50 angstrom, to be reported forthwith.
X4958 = 4950.0 angstrom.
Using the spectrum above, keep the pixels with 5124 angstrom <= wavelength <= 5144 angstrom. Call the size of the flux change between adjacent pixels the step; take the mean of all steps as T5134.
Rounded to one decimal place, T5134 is 0.4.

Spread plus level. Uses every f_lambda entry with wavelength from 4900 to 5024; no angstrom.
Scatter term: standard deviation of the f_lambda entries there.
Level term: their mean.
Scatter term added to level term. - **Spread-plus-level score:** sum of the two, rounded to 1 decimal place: 7.7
